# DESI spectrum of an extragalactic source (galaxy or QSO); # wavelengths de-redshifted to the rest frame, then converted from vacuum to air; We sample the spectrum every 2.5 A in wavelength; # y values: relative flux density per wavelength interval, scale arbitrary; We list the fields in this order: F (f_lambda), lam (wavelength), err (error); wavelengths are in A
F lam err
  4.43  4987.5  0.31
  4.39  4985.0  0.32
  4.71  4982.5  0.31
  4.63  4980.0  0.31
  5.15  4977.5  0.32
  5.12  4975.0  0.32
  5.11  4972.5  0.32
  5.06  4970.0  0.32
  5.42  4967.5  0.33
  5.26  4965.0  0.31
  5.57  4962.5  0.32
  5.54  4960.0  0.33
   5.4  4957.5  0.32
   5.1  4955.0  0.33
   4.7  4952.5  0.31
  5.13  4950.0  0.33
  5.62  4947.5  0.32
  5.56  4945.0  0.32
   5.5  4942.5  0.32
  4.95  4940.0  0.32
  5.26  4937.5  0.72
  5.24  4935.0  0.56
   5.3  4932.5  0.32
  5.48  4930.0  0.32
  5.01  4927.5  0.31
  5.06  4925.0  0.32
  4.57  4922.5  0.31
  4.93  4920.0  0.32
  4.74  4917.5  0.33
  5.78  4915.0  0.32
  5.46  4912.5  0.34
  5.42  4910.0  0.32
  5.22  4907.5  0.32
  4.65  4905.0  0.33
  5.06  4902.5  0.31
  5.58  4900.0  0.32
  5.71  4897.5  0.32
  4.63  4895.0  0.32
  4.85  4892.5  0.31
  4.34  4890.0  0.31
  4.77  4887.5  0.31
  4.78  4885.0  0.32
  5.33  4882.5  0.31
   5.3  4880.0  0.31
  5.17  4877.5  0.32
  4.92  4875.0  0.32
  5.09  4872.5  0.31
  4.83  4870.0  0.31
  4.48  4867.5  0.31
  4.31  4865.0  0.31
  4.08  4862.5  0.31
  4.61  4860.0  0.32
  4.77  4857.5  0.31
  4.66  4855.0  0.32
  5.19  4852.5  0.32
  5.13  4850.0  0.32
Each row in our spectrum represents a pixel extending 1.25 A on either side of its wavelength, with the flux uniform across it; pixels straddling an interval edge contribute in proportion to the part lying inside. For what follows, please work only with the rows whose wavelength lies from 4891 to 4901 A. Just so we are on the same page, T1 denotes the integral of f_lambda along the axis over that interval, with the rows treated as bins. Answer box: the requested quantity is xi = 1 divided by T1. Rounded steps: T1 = 51.6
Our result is 0.0194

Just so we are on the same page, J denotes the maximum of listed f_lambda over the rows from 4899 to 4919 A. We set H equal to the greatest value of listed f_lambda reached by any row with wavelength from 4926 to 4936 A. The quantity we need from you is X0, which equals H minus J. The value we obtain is -0.3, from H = 5.48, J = 5.78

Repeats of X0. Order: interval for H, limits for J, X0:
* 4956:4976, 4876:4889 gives 0.2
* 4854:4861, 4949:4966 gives -0.8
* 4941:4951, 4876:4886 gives 0.3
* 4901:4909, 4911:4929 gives -0.6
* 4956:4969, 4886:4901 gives -0.1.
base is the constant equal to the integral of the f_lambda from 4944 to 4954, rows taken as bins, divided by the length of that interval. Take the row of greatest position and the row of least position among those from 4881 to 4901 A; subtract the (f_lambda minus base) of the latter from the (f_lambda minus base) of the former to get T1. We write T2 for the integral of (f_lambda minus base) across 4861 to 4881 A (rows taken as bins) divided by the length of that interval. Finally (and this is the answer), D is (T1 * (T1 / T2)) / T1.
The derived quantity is -1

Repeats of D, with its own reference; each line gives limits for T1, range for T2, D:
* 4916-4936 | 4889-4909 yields -2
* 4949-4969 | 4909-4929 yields -2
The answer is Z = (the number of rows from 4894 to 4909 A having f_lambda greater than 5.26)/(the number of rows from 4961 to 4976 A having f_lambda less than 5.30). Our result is 0.5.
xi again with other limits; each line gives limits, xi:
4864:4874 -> 0.0213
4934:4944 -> 0.0191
